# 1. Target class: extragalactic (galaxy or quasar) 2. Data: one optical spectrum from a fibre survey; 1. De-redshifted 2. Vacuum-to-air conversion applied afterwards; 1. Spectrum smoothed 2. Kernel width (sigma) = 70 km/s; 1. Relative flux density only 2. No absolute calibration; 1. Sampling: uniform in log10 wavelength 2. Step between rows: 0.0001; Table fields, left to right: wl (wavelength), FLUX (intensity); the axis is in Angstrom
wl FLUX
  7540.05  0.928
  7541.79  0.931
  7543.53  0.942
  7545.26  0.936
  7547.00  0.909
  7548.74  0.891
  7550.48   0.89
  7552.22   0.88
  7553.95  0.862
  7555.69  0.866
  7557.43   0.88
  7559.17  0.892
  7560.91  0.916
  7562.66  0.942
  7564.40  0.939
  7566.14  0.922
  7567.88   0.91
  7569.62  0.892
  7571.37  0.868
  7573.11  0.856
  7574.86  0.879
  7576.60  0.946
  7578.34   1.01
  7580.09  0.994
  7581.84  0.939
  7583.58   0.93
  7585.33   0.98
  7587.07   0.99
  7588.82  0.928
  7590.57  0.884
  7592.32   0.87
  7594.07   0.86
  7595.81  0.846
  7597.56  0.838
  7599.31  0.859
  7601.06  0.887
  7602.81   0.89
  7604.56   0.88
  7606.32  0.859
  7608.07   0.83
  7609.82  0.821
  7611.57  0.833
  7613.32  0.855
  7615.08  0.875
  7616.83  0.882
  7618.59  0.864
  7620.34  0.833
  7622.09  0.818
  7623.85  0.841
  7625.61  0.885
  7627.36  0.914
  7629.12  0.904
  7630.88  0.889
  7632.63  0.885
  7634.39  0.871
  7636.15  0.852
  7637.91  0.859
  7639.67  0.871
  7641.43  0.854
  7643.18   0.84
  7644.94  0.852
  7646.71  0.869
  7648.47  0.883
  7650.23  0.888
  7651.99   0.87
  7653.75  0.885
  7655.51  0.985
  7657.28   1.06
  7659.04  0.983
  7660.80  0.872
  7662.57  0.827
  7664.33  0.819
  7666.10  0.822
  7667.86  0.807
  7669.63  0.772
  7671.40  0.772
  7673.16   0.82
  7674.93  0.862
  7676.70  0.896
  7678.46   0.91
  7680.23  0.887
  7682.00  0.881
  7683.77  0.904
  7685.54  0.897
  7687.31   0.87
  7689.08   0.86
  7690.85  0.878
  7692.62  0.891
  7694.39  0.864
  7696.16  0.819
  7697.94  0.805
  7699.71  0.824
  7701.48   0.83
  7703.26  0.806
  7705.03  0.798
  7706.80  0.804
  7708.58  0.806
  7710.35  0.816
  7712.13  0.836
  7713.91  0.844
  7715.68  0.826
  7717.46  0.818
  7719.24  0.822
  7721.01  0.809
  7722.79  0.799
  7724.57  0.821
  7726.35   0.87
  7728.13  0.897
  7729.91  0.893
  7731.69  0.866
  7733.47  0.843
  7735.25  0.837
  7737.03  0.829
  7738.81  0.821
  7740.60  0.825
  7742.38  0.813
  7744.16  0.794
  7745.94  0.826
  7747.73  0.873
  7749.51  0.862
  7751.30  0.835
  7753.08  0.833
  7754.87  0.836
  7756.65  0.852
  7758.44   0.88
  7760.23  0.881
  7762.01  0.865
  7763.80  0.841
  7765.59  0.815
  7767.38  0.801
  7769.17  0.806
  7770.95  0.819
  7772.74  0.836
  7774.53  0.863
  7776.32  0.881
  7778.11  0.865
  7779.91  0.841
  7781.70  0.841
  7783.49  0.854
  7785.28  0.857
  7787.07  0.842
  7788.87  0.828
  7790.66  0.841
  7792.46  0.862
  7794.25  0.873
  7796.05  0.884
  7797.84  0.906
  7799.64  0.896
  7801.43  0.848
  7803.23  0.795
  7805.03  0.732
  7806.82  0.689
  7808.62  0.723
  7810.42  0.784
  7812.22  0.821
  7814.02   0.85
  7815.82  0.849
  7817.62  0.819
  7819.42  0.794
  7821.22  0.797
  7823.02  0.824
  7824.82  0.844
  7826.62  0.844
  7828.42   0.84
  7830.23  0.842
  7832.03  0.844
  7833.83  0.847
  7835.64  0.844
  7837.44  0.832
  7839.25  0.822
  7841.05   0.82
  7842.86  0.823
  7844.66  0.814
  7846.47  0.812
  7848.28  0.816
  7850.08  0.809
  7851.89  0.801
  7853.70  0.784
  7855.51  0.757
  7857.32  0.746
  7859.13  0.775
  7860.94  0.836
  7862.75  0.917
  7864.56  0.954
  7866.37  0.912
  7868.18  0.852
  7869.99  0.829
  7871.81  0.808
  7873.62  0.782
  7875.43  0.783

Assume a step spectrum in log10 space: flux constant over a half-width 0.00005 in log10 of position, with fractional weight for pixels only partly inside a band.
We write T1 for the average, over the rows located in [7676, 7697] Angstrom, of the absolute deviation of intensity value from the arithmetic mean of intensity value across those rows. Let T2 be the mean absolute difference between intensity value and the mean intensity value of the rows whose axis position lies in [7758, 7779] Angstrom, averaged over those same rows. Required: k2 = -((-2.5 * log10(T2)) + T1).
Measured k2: -4.0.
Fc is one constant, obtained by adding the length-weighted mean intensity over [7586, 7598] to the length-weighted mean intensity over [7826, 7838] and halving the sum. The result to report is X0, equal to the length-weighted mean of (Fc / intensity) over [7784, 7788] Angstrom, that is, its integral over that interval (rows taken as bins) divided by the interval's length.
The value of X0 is 1.02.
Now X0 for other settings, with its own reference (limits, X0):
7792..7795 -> 1.00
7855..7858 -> 1.15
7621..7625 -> 1.04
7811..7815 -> 1.04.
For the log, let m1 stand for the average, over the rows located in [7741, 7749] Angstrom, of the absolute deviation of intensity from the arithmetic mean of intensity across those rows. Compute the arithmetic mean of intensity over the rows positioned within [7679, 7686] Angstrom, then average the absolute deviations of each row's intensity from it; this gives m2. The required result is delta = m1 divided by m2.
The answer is 2.8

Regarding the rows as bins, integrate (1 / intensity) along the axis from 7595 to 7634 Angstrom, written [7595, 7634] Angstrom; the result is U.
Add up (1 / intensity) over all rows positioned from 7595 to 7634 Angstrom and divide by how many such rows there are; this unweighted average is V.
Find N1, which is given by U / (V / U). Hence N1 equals 1763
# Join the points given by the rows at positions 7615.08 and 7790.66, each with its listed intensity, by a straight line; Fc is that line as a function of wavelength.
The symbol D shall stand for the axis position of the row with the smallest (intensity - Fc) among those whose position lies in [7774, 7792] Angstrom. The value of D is 7788.87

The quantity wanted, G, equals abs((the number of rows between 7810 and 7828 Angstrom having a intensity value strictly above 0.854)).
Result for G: 0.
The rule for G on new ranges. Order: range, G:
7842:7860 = 0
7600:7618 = 7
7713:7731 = 3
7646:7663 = 9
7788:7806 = 5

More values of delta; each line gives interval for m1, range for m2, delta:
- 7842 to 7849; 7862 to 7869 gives 0.1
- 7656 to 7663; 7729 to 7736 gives 4.4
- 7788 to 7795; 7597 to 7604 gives 0.8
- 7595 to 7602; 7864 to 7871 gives 0.3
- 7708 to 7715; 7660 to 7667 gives 0.8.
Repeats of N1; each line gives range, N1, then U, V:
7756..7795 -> 1796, 46.1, 1.18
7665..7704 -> 1795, 46.0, 1.18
